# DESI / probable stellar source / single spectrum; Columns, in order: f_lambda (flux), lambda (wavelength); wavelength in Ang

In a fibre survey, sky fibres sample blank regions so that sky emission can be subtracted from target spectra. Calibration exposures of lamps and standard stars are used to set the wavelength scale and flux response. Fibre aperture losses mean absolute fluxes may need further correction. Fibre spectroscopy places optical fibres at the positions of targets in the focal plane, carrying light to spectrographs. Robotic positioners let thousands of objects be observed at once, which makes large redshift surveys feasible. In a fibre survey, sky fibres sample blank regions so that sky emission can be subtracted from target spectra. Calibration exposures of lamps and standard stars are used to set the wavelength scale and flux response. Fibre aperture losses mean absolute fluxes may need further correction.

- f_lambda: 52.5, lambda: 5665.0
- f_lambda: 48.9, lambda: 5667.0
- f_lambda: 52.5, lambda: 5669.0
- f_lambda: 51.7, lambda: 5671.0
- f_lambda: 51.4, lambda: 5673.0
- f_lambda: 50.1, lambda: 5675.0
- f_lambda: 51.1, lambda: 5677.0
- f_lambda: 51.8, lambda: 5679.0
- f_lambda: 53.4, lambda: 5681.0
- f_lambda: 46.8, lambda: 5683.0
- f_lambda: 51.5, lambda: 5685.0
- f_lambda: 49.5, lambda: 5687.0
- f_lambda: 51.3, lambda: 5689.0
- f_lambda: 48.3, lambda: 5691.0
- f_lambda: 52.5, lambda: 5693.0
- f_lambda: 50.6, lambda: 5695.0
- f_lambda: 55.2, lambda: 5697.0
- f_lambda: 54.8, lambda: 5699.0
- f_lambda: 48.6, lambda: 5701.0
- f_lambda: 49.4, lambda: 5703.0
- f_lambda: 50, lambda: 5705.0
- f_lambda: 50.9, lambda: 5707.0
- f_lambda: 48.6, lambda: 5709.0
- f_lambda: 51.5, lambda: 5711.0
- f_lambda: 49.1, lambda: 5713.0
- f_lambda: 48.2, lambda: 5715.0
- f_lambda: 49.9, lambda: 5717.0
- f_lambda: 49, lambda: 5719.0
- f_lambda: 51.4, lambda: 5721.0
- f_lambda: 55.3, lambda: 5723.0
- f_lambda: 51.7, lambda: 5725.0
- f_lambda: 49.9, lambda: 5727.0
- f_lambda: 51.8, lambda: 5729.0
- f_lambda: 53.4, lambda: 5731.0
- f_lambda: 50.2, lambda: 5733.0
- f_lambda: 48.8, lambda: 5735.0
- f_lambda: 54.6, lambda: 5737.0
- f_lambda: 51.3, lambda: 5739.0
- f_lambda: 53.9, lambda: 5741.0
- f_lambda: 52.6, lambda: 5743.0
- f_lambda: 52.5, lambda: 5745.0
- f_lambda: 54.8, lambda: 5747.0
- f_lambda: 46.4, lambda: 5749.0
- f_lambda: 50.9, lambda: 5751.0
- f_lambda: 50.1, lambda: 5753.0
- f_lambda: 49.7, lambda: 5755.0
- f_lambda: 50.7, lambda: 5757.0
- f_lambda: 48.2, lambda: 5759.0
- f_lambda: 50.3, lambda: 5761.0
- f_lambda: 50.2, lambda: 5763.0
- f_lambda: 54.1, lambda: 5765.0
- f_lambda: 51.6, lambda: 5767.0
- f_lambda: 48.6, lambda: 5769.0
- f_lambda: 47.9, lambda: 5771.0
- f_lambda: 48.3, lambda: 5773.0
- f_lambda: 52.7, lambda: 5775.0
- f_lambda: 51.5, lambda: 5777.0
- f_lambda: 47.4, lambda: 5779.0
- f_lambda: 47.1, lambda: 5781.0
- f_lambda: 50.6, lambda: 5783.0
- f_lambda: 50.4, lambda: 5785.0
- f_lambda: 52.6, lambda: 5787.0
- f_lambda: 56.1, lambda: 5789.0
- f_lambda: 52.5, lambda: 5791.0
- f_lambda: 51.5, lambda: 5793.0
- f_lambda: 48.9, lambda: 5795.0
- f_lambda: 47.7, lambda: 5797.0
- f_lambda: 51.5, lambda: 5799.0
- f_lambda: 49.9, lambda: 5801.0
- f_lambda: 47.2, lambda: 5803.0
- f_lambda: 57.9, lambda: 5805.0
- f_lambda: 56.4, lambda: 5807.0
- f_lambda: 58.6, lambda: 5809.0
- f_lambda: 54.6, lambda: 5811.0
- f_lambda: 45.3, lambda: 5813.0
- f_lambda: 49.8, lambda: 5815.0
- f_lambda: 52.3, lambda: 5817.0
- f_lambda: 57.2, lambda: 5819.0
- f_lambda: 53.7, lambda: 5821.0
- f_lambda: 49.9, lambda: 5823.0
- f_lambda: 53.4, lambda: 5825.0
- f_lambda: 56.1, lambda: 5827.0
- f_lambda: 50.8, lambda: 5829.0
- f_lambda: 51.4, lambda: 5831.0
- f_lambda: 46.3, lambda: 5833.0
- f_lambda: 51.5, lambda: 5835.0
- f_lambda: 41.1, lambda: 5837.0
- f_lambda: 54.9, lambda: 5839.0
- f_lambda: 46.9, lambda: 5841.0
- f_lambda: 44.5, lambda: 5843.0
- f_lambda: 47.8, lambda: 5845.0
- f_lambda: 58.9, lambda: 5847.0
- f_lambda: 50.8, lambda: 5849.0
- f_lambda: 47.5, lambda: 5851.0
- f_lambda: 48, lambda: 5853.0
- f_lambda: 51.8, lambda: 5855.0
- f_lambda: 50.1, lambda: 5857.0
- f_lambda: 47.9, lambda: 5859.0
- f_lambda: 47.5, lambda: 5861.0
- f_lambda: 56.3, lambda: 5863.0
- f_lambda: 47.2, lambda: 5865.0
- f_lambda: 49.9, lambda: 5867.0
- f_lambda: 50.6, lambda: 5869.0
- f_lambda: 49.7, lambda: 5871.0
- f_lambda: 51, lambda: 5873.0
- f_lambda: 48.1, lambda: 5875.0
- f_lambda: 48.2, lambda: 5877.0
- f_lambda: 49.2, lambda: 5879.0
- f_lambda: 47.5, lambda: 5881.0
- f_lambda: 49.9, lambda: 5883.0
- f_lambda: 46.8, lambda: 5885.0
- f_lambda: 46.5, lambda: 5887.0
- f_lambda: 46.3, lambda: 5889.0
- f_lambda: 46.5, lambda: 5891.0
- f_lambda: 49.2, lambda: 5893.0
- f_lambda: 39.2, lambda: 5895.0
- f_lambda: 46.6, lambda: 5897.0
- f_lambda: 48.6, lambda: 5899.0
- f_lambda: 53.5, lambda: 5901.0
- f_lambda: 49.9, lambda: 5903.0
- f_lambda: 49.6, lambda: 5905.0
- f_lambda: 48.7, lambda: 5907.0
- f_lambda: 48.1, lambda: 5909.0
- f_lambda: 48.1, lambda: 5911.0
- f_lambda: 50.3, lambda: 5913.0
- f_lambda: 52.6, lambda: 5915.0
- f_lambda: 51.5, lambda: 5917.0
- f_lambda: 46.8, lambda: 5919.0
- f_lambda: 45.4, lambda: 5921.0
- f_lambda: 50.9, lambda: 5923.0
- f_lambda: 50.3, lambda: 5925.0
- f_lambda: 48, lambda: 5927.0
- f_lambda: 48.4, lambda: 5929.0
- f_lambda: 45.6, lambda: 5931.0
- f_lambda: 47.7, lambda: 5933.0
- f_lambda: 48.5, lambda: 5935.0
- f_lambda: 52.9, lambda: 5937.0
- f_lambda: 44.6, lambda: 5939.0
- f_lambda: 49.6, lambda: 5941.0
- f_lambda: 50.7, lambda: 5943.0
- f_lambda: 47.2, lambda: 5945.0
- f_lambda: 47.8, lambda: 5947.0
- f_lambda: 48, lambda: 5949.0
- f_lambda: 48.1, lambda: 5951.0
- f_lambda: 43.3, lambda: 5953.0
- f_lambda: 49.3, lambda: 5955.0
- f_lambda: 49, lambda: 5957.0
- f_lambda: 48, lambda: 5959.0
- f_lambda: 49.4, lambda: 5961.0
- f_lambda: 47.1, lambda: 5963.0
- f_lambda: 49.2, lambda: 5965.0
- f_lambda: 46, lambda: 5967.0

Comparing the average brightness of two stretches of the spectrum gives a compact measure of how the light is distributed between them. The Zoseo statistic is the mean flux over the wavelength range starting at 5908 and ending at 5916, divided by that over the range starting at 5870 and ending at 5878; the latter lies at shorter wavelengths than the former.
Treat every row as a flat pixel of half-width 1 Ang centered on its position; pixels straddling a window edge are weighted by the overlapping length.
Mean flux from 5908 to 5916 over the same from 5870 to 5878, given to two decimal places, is 1.01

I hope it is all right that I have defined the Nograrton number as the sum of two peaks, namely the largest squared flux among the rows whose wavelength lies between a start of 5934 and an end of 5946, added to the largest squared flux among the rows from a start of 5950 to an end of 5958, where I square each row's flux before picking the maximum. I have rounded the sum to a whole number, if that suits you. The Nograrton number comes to 5229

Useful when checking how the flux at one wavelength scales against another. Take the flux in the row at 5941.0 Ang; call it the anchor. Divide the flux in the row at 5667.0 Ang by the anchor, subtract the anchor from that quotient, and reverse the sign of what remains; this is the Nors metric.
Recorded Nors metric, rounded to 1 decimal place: 48.6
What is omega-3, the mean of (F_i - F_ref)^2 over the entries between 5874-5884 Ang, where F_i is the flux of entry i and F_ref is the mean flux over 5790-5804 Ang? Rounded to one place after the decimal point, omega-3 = 2.4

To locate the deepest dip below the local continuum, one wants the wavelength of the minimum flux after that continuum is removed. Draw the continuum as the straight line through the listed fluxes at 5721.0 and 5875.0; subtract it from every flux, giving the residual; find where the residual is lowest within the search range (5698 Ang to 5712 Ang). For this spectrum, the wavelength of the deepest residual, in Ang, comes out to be 5701.0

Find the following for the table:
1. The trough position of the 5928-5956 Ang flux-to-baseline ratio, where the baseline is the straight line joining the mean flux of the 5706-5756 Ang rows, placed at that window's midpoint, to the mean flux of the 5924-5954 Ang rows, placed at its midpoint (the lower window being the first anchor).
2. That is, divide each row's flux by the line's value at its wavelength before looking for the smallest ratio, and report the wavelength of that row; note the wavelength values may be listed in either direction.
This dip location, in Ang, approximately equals 5953.0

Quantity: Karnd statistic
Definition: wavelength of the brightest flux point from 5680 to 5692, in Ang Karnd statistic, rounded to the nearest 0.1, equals 5681.0 Ang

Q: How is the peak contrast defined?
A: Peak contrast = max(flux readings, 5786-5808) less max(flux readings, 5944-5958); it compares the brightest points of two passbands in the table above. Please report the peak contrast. 9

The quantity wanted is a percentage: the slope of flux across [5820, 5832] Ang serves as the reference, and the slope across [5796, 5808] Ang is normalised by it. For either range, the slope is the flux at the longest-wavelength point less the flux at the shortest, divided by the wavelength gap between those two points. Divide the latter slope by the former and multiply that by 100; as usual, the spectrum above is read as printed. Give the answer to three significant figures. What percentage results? -378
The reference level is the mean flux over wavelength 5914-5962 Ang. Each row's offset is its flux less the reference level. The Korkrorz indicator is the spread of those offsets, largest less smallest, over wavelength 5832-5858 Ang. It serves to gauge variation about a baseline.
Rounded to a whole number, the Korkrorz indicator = 18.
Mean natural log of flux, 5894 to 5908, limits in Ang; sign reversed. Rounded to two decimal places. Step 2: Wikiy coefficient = -3.87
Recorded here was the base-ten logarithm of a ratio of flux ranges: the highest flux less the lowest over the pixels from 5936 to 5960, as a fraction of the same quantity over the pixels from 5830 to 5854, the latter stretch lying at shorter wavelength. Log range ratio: -0.27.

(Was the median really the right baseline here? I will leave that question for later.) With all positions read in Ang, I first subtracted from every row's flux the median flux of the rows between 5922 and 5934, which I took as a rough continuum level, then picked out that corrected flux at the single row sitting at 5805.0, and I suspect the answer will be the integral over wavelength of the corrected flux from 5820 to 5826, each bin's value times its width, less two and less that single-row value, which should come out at 13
